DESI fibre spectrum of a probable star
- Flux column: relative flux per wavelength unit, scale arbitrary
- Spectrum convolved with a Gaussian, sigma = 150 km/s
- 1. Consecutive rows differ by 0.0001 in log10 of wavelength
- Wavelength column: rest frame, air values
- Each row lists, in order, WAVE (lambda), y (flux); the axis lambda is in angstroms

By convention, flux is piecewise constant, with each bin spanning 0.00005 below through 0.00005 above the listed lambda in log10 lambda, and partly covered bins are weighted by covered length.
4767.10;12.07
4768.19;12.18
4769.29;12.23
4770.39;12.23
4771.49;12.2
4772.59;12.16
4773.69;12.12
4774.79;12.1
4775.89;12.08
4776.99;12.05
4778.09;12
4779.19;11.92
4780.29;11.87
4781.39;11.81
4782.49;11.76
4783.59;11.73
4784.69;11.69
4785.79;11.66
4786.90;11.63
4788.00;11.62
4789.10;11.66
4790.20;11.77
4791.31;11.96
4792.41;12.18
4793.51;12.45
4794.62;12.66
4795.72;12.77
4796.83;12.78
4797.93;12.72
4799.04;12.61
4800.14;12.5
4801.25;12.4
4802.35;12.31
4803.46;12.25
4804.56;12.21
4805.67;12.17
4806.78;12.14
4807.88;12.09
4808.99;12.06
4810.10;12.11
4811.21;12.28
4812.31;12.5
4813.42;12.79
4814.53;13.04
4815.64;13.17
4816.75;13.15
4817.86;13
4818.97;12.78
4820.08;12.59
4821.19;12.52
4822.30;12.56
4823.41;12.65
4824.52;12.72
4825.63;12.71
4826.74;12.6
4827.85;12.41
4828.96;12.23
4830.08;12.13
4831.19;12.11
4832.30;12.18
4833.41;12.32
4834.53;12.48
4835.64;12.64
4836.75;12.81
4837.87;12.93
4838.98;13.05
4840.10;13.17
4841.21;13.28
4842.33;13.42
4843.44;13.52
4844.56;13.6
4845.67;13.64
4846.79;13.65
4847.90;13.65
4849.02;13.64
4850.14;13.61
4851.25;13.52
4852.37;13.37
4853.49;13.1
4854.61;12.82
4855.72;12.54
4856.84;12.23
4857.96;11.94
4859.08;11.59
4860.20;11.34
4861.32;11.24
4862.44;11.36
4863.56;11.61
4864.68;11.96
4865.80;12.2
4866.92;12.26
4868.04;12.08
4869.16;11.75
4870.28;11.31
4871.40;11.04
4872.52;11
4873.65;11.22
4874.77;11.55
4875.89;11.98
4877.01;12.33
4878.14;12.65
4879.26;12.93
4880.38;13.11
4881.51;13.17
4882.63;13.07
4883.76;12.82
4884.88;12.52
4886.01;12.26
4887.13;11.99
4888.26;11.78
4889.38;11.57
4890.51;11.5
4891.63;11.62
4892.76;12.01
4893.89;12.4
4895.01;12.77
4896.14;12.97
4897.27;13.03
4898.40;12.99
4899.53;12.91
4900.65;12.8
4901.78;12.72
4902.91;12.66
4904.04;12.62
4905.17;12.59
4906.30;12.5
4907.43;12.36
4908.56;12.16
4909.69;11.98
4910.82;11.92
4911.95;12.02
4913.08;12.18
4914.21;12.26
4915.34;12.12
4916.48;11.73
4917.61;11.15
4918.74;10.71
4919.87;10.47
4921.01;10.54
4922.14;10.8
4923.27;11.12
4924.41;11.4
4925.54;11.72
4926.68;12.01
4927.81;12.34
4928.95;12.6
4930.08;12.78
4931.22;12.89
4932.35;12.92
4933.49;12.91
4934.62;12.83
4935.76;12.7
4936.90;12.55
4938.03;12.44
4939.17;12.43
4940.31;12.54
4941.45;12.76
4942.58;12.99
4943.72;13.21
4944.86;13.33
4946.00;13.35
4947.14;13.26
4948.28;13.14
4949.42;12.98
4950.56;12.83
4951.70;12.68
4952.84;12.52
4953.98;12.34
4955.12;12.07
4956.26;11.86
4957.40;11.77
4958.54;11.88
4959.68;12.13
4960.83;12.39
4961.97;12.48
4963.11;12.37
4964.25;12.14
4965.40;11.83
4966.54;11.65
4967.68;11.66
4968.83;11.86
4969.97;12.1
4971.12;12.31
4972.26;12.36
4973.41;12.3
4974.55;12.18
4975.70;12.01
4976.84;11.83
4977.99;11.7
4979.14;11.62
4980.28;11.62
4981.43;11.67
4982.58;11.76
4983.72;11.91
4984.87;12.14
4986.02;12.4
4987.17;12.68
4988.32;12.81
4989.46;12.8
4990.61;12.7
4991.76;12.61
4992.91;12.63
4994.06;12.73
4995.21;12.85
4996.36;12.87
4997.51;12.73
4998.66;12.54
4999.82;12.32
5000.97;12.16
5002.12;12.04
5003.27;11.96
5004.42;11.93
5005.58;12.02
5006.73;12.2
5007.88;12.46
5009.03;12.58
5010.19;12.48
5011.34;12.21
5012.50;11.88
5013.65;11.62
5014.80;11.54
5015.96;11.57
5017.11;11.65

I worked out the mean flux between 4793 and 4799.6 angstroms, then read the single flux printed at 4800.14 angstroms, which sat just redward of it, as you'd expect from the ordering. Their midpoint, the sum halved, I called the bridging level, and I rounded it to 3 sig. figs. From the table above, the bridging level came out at 12.6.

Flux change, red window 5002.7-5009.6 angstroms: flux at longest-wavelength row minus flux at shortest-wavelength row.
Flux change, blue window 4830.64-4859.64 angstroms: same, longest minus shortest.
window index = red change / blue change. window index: -1.2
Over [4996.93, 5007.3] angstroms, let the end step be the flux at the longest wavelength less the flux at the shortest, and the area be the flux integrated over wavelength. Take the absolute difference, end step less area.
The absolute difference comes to 127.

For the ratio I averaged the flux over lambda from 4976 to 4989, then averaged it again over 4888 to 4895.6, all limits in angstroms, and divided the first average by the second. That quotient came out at 1.005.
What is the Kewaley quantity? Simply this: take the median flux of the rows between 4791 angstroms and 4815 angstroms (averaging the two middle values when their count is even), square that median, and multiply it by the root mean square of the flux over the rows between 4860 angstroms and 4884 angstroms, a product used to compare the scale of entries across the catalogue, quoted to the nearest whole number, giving 1835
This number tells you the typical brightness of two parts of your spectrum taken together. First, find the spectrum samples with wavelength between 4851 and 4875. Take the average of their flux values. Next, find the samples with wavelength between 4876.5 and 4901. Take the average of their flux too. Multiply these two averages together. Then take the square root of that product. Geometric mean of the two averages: 12.2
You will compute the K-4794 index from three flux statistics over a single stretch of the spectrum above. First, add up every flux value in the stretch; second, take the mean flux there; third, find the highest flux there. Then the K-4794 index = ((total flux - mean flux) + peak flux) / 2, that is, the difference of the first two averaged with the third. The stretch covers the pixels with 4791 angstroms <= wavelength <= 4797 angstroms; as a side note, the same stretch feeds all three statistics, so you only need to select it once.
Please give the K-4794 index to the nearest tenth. 37.6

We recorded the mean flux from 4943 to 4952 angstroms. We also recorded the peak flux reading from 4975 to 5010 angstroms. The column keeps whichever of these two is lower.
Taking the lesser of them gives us 12.9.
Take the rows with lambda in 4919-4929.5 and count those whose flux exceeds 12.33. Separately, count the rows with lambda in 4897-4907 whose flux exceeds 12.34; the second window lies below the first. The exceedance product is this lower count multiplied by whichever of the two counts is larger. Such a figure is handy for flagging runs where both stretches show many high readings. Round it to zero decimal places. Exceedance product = 81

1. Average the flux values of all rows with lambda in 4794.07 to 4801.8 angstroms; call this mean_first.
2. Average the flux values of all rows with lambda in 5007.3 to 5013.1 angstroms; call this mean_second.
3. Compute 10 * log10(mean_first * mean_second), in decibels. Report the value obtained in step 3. 21.9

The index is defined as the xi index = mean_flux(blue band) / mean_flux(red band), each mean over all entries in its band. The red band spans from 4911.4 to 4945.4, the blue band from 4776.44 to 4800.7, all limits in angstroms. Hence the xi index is 0.99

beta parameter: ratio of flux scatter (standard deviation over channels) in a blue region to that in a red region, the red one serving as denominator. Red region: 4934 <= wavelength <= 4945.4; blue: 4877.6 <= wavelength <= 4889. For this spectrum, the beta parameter 1.5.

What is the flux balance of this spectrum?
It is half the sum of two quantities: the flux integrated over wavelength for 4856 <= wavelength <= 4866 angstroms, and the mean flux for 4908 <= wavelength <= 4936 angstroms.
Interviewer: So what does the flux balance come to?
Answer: 65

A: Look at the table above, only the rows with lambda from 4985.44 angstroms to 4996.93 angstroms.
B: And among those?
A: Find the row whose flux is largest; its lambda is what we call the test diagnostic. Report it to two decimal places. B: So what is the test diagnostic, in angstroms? 4996.36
